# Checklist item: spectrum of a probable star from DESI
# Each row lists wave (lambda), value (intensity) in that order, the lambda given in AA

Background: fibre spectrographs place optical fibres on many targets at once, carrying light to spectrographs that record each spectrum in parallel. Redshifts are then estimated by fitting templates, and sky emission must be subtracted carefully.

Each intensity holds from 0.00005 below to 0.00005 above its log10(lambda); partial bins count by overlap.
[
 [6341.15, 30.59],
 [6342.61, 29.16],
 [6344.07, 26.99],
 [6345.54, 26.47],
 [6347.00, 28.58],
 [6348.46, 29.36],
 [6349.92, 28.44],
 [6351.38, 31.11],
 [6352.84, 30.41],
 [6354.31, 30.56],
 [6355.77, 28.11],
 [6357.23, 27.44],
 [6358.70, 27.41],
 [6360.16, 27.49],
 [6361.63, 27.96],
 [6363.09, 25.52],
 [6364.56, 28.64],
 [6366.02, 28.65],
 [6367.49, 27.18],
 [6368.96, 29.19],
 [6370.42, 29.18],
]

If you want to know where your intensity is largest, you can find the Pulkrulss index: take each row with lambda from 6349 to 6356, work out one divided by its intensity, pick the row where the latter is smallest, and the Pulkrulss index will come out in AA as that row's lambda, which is 6351.38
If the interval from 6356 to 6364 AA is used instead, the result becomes 6361.63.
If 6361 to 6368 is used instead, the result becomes 6366.02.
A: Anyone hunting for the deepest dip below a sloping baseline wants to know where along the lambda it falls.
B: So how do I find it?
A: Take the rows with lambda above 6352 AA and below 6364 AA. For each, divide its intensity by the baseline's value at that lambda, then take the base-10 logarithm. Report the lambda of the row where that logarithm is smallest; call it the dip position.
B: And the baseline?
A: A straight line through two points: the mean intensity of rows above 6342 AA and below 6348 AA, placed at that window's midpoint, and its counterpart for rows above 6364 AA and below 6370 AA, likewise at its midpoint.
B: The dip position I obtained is 6363.09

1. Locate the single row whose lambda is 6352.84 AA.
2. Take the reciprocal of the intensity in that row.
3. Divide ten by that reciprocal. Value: 304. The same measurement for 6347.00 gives 286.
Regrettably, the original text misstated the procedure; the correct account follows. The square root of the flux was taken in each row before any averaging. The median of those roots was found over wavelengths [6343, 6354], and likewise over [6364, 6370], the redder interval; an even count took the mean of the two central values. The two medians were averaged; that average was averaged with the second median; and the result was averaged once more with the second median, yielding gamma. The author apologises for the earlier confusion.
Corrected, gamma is 5.35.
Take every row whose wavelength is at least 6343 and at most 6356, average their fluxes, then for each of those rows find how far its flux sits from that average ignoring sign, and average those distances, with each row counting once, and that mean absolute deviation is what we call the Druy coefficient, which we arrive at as 1.30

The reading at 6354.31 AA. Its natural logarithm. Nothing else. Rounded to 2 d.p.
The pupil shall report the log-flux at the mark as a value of 3.42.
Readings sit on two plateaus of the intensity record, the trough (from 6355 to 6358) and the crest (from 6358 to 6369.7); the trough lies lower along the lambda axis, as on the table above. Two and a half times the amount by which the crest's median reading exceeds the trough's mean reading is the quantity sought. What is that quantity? 0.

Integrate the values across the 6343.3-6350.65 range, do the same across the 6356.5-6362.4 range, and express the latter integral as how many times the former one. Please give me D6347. 0.79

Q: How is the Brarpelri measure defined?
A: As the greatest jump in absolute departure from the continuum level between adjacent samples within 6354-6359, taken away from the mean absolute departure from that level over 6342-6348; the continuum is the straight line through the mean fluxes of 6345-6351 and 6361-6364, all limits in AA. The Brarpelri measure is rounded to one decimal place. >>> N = -1.2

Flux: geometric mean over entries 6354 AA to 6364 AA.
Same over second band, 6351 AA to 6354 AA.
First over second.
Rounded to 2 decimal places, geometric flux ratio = 0.90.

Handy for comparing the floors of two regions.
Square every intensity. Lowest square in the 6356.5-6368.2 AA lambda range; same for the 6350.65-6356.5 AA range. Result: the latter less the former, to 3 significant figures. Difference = 139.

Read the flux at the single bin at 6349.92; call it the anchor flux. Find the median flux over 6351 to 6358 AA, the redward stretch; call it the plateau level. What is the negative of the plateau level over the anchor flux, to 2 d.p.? -1.07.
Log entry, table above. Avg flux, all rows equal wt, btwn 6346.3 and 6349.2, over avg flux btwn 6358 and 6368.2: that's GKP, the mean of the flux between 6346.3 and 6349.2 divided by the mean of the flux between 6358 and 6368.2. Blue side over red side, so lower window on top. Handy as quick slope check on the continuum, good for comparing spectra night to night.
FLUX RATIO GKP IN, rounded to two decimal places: 1.05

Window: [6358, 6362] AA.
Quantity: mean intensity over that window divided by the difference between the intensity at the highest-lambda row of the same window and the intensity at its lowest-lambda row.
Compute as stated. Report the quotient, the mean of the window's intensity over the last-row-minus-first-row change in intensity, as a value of 50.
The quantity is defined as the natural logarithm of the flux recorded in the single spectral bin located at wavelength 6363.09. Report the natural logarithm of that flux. 3.24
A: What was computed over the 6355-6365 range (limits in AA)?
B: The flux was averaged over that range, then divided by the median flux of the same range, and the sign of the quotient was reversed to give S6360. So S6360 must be -1.00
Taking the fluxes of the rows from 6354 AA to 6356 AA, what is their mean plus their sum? 88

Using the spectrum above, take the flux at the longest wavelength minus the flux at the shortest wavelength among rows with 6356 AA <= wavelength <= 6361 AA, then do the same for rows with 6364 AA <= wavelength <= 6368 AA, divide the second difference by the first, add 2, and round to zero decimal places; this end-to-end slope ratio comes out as -27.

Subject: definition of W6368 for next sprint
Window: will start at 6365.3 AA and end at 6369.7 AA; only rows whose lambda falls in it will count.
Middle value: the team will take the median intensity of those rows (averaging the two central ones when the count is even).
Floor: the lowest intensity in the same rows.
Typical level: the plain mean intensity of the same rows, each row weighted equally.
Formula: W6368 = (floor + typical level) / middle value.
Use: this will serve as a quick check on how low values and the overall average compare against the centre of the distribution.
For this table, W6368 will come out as 1.938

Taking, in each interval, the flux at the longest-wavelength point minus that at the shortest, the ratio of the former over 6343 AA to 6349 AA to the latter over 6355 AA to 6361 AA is -3.8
